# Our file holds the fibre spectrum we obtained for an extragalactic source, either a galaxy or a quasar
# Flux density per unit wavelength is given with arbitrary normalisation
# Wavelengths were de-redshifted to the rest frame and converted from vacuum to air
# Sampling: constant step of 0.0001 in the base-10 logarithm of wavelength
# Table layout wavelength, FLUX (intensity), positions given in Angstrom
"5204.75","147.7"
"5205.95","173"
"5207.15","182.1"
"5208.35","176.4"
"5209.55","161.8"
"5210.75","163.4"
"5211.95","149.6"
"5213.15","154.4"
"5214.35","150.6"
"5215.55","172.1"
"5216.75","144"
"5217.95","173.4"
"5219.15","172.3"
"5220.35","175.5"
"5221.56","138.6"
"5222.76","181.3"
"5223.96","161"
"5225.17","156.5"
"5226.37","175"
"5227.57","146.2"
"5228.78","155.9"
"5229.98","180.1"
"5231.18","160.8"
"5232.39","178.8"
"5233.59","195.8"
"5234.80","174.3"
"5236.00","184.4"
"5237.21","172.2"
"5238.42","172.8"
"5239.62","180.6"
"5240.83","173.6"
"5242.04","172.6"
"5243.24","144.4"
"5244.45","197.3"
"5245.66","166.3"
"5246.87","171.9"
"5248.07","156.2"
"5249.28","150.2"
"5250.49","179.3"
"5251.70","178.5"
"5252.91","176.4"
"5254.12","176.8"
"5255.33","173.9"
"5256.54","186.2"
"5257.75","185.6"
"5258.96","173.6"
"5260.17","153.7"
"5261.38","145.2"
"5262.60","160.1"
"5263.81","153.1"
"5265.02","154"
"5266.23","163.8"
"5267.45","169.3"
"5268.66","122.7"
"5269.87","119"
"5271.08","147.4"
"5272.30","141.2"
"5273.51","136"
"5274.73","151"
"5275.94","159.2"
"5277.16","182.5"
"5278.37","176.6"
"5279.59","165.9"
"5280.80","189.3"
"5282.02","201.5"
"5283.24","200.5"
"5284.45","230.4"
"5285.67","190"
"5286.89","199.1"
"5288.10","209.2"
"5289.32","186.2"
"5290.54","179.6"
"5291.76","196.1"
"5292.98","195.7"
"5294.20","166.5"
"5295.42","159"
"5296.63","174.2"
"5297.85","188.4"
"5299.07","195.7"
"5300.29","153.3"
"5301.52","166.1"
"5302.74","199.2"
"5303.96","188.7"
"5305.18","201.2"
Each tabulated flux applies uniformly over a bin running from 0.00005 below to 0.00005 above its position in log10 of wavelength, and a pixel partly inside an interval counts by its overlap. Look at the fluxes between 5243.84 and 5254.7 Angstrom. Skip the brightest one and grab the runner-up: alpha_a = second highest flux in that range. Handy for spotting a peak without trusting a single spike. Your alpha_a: 179.3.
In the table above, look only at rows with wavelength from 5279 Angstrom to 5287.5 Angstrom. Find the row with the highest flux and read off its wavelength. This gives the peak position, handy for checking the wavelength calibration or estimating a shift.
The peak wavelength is 5284.45 Angstrom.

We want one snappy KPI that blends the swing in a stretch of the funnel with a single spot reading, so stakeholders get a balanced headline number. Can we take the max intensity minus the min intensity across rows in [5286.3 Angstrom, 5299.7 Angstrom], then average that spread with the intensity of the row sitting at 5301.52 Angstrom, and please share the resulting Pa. 108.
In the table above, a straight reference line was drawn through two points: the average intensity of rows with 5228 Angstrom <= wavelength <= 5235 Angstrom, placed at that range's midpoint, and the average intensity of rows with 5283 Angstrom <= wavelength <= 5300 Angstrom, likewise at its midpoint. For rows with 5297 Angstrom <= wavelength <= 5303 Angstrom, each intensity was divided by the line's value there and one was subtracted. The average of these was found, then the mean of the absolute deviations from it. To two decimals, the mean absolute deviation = 0.09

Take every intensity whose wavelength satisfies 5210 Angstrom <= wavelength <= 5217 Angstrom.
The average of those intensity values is 156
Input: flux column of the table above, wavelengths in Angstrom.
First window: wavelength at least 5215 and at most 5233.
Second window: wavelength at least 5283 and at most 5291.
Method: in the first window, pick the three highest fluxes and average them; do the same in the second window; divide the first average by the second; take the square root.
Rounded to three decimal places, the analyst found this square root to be 0.919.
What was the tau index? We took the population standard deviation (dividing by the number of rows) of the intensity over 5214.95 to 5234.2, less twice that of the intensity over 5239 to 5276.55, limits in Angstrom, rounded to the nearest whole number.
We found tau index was -21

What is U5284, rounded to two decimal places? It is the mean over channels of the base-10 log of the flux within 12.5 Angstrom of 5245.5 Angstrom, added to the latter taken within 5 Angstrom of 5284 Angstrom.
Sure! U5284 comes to 4.54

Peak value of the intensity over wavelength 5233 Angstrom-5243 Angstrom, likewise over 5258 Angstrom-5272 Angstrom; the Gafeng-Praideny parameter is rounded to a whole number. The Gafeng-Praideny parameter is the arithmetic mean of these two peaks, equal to 185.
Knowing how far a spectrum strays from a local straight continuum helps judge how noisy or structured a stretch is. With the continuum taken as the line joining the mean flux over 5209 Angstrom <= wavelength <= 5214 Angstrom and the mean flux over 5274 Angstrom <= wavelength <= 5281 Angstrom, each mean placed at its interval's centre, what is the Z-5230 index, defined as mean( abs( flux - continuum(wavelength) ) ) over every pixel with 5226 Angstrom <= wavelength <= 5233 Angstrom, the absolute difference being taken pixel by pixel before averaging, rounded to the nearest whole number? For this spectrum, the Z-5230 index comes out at 12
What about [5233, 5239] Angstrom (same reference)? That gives 18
